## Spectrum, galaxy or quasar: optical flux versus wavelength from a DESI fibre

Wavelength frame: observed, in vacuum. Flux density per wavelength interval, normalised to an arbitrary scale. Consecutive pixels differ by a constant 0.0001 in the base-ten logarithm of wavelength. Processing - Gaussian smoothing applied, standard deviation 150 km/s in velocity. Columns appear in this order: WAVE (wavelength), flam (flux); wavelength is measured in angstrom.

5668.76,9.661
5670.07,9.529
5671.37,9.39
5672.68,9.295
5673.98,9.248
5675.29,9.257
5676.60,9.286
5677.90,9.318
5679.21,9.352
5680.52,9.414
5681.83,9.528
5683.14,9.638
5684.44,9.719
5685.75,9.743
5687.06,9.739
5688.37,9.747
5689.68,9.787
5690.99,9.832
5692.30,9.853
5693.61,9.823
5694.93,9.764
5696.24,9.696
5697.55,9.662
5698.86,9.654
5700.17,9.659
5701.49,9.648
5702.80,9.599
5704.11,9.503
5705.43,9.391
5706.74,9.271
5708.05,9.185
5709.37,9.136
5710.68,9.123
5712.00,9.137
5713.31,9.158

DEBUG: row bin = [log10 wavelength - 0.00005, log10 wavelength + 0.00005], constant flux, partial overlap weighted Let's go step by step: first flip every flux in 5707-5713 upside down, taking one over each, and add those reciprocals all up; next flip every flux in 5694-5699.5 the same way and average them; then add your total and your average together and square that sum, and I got 0.292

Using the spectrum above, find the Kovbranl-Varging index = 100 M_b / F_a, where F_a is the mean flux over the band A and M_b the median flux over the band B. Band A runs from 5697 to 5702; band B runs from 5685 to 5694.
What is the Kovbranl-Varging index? 101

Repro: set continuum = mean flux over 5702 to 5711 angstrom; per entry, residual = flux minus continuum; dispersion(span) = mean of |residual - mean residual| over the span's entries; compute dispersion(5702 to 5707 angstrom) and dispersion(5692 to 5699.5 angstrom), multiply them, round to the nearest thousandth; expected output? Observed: 0.008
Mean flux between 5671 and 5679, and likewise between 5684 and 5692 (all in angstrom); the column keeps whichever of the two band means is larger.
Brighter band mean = 9.76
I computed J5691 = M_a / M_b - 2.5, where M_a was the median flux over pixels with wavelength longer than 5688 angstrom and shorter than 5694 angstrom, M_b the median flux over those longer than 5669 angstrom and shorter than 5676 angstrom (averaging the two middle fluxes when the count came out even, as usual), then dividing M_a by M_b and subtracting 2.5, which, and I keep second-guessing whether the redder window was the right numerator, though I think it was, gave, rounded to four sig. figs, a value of -1.443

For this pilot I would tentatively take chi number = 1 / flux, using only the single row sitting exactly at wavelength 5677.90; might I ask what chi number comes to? 0.107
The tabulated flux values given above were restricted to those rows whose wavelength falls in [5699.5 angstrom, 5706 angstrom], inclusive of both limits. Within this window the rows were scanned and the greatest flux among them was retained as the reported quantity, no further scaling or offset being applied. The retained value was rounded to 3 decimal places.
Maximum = 9.659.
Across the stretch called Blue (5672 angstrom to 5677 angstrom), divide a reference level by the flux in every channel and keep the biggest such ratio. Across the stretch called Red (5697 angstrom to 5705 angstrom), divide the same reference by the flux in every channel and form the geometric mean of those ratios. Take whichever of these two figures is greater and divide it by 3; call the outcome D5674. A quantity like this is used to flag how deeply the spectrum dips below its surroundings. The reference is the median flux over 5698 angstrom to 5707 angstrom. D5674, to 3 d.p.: 0.346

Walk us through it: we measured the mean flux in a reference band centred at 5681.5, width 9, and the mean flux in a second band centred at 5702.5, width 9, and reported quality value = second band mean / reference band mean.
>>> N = 1.00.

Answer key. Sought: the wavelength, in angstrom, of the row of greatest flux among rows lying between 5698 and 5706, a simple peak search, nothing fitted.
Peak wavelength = 5700.17 angstrom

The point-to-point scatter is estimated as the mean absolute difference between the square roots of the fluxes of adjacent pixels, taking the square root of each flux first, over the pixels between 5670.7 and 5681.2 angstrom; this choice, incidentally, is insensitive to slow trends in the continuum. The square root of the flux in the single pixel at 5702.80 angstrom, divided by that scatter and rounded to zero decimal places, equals 430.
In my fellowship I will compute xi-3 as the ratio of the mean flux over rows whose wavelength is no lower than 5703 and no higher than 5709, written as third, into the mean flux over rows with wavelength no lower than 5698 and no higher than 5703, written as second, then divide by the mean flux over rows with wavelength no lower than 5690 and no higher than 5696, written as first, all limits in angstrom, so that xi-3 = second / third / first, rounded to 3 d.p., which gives 0.105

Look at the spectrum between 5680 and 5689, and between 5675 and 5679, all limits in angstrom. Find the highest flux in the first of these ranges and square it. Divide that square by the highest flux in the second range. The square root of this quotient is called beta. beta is 3.19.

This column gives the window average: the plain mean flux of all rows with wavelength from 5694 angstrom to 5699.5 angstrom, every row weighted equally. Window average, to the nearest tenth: 9.7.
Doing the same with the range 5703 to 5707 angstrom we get 9.4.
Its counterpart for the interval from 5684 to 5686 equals 9.7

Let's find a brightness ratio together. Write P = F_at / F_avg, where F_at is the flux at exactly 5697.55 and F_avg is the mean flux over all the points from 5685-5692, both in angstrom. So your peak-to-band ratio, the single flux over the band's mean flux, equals 0.99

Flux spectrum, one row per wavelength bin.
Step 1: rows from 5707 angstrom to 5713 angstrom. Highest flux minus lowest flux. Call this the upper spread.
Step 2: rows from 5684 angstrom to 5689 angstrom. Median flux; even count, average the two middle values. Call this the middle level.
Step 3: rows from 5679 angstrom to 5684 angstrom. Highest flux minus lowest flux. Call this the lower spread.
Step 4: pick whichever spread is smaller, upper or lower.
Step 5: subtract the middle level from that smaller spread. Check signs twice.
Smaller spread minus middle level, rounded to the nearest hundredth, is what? -9.68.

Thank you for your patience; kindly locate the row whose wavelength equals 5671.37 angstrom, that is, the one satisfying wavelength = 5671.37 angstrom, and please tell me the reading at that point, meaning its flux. 9.39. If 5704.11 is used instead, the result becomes 9.503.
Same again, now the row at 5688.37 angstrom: 9.747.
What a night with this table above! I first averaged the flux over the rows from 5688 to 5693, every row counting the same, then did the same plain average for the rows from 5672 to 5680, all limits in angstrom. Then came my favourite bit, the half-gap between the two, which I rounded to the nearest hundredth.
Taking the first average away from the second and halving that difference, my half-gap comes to -0.26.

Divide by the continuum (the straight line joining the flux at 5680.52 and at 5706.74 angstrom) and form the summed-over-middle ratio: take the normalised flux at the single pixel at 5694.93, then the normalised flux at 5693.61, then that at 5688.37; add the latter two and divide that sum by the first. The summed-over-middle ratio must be 2.000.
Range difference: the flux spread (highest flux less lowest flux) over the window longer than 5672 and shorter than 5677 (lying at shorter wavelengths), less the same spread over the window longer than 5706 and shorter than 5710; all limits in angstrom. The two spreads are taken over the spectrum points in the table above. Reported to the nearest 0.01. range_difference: -0.09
